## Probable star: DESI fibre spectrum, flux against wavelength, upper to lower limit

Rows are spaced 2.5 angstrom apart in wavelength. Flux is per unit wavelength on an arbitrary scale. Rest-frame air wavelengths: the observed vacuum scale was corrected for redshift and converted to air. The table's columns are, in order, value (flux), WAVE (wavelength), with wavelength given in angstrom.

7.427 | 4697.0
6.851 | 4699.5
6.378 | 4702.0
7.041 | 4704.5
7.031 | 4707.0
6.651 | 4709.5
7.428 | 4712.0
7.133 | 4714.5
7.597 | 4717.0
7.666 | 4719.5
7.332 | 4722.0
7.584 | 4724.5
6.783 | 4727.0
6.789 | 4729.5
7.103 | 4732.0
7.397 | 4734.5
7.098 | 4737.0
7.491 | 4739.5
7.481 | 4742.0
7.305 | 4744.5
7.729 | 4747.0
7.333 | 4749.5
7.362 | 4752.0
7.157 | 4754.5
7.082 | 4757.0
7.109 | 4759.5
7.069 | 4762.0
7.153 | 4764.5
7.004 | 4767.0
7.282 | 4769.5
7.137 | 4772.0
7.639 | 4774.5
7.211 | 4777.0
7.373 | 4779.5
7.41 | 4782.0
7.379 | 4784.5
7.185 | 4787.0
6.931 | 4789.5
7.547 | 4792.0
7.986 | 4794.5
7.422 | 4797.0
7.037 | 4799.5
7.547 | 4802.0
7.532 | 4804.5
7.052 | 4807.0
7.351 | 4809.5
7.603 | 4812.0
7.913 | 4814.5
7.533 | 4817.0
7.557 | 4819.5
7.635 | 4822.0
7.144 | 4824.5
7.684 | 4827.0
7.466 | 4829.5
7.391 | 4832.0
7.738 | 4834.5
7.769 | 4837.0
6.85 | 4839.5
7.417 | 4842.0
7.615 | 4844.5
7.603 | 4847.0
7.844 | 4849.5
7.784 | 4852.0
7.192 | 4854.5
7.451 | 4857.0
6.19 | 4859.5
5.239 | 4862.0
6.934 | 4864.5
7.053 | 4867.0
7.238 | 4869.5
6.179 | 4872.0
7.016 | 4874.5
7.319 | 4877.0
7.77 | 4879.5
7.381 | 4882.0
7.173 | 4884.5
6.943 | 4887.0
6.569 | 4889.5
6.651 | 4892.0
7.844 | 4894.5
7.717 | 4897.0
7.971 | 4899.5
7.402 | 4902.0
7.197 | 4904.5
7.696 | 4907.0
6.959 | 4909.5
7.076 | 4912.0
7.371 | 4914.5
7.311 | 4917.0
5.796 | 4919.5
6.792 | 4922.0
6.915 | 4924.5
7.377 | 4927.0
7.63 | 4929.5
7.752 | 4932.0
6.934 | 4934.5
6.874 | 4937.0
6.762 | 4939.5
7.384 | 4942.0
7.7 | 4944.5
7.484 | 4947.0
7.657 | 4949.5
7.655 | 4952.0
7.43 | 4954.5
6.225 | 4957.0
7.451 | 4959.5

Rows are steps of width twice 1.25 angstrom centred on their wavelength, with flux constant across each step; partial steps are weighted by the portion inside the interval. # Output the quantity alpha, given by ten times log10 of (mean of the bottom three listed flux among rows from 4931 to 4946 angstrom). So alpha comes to 8.36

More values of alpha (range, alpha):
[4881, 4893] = 8.27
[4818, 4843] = 8.53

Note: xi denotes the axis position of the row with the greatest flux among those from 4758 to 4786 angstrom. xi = 4774.5 angstrom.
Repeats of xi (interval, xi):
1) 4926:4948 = 4932.0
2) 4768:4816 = 4794.5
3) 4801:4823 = 4814.5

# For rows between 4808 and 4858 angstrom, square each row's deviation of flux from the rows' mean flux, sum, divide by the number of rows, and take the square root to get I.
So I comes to 0.25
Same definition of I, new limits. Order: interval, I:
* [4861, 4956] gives 0.56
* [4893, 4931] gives 0.52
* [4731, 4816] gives 0.25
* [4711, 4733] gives 0.32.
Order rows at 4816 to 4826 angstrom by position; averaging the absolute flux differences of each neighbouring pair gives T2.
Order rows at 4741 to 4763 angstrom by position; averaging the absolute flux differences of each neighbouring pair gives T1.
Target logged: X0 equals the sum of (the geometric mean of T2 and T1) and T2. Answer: 0.38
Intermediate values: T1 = 0.17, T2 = 0.20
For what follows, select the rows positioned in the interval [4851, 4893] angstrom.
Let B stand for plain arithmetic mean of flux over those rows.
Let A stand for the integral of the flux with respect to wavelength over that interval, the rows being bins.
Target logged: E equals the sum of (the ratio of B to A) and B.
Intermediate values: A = 292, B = 6.95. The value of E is 6.97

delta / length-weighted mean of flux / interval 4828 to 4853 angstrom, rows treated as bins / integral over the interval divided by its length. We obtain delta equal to 7.55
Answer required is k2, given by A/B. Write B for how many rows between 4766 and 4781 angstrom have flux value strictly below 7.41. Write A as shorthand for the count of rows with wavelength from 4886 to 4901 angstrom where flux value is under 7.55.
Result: 0.6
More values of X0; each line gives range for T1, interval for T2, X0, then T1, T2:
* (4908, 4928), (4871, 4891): 0.85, 0.51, 0.40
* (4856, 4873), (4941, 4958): 0.92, 0.88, 0.36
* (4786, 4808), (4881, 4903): 0.77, 0.41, 0.38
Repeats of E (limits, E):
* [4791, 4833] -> 7.52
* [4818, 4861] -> 7.45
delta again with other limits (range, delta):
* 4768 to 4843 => 7.42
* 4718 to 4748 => 7.31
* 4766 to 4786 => 7.31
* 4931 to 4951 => 7.32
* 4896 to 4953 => 7.28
